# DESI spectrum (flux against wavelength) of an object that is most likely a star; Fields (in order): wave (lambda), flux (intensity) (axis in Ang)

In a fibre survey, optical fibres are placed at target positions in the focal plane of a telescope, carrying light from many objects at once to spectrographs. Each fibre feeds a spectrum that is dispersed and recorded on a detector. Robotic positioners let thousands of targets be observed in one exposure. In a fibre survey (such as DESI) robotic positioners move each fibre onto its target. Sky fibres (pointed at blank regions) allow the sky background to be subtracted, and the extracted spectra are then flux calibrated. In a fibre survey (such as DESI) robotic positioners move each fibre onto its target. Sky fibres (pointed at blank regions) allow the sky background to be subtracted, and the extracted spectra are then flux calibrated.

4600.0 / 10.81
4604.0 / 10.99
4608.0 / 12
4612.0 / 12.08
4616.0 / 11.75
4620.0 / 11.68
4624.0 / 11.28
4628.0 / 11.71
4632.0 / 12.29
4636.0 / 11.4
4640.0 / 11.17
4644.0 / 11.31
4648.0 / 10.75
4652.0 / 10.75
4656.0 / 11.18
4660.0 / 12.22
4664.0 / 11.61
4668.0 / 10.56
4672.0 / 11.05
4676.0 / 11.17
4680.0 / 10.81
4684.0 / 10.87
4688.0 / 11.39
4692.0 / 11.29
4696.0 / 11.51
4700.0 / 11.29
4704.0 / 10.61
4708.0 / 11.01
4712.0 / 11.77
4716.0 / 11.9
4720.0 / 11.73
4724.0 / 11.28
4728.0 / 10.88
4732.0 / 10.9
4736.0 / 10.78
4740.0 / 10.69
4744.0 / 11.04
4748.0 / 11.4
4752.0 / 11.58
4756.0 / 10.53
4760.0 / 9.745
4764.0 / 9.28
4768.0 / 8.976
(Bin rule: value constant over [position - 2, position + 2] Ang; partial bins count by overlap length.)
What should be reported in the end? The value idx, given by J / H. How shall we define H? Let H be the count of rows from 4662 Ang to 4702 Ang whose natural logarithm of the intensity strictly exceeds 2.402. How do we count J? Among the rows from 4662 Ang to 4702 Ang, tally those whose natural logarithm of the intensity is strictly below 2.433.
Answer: 1.14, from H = 7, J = 8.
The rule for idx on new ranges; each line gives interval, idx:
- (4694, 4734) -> 1.00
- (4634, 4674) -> 1.00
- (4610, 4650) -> 0.44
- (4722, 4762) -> 2.67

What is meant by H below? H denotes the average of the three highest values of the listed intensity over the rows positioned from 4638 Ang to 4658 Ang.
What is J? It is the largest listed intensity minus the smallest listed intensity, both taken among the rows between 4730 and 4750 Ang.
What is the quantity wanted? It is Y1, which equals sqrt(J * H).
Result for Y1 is 2.8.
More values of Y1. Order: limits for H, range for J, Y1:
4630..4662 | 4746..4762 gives 4.7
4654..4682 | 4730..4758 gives 3.5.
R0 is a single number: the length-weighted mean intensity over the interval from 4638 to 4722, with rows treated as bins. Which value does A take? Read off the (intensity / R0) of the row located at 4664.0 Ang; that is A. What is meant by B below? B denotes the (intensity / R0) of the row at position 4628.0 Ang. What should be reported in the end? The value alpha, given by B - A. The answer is 0.009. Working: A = 1.03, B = 1.04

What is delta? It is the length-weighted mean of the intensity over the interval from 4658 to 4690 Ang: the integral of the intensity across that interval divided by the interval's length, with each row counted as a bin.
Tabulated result 11.21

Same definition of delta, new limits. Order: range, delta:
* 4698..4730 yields 11.31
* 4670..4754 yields 11.19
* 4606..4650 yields 11.58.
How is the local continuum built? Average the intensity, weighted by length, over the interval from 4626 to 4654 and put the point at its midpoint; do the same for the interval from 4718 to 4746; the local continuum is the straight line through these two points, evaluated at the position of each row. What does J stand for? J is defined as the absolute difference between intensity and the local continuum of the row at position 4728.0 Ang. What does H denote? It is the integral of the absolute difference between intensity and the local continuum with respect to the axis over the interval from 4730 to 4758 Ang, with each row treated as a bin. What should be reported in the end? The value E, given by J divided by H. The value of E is 0.020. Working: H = 8.8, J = 0.18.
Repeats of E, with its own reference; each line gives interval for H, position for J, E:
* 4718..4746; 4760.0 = 0.169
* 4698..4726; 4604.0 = 0.038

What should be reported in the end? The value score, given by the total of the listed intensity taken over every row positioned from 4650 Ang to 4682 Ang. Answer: 89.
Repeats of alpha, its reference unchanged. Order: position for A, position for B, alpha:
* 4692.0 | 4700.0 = 0.000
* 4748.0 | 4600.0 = -0.053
